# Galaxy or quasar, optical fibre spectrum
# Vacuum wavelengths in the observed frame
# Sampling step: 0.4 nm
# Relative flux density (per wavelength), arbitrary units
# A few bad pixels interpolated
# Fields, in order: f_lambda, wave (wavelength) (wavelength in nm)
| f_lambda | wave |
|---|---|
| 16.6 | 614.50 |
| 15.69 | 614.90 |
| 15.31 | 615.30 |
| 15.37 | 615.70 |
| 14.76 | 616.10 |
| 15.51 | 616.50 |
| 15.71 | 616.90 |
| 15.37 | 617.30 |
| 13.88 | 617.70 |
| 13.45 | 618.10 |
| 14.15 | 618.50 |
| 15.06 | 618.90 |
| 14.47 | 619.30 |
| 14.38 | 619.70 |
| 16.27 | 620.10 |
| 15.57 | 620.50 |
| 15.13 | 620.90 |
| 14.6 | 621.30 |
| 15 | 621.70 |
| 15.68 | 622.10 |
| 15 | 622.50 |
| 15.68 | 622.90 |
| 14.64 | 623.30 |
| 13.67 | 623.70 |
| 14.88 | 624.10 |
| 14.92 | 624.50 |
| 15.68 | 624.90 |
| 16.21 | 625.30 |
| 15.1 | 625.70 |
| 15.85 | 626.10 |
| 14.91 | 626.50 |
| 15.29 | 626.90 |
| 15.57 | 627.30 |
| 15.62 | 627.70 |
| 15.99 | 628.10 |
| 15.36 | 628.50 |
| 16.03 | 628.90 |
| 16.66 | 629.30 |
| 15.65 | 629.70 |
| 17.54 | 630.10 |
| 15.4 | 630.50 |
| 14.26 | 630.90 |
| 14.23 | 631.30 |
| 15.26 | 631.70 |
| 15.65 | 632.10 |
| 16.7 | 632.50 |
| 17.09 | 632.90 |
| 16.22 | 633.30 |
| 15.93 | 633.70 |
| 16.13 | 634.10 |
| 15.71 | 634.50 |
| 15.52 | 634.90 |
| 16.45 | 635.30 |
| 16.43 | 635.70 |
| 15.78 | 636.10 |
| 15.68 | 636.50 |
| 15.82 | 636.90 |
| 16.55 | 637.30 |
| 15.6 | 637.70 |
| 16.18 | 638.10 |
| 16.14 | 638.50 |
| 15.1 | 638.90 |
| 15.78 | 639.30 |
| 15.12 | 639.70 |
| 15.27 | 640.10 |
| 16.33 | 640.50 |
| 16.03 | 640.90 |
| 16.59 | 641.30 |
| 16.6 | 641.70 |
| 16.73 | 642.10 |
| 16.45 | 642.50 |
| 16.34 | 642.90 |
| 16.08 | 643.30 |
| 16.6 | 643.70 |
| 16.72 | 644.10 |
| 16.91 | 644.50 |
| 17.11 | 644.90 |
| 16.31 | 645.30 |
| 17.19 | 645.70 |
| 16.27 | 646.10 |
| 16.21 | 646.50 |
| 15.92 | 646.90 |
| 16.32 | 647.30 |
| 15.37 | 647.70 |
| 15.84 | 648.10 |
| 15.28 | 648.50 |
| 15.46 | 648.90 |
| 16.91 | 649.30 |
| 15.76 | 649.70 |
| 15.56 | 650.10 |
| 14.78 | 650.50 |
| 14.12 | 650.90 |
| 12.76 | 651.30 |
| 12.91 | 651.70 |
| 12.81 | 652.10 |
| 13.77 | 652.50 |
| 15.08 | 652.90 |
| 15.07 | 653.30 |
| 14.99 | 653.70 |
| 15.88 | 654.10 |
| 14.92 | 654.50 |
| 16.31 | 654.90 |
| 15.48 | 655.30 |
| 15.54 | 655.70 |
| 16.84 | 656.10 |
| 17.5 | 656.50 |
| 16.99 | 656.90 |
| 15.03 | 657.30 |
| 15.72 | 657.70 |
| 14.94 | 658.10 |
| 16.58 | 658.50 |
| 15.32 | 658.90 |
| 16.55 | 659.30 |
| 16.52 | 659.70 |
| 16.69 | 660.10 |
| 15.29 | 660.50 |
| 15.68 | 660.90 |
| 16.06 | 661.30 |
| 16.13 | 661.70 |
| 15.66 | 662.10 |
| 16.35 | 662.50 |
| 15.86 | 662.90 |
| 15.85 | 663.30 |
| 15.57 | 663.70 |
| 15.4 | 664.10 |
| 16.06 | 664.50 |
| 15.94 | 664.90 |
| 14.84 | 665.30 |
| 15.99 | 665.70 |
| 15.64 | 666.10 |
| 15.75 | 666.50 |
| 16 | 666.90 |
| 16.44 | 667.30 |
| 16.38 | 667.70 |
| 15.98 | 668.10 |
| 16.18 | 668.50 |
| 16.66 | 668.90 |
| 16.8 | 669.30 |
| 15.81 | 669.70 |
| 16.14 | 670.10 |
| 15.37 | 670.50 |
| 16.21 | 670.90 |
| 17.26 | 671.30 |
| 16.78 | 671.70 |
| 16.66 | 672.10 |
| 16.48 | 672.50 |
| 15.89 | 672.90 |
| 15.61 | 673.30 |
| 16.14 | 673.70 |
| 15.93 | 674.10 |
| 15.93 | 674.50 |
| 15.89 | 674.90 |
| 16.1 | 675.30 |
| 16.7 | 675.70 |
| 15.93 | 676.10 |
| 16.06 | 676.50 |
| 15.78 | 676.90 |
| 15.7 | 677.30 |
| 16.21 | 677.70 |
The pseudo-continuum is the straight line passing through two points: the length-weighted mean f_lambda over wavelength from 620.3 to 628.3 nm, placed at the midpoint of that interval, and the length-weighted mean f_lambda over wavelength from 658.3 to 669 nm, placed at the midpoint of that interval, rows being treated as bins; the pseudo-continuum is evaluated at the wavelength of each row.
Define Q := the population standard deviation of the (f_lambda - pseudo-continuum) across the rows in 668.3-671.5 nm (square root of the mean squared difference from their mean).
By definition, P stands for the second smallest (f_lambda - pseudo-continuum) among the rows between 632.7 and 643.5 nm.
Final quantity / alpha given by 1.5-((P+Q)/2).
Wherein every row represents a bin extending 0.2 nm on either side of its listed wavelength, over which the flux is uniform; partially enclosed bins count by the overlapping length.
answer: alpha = 1.43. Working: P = -0.41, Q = 0.55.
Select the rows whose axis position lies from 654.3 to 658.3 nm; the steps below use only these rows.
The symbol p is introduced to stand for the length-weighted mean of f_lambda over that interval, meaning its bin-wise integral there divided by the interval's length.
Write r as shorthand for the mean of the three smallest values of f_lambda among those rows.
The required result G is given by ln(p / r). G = 0.062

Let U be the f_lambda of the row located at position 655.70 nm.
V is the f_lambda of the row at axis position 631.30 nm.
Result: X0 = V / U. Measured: 0.92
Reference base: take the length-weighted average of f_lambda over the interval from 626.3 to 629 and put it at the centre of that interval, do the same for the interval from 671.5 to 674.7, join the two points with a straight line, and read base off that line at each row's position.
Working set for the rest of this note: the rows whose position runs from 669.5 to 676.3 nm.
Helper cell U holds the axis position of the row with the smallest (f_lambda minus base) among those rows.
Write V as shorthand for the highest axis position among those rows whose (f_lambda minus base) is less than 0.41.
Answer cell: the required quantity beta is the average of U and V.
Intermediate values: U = 670.50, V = 676.10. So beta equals 673.30 nm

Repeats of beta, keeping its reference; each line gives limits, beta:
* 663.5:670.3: 667.70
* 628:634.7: 632.90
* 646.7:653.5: 652.30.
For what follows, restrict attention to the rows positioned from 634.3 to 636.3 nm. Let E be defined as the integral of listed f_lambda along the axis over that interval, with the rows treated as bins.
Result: 32.0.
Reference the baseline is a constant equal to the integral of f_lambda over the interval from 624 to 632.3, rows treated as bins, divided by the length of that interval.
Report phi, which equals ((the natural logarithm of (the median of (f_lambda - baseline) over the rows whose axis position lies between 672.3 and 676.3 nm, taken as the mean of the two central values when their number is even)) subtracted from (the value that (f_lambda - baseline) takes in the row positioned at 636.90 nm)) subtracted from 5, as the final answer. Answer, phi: 3.8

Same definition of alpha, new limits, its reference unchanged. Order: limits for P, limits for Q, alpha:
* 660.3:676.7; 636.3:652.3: 1.31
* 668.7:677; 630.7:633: 1.23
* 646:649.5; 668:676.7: 1.43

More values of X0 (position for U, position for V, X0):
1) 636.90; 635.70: 1.04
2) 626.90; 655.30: 1.01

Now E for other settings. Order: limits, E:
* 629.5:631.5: 30.8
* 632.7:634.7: 32.4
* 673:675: 31.8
